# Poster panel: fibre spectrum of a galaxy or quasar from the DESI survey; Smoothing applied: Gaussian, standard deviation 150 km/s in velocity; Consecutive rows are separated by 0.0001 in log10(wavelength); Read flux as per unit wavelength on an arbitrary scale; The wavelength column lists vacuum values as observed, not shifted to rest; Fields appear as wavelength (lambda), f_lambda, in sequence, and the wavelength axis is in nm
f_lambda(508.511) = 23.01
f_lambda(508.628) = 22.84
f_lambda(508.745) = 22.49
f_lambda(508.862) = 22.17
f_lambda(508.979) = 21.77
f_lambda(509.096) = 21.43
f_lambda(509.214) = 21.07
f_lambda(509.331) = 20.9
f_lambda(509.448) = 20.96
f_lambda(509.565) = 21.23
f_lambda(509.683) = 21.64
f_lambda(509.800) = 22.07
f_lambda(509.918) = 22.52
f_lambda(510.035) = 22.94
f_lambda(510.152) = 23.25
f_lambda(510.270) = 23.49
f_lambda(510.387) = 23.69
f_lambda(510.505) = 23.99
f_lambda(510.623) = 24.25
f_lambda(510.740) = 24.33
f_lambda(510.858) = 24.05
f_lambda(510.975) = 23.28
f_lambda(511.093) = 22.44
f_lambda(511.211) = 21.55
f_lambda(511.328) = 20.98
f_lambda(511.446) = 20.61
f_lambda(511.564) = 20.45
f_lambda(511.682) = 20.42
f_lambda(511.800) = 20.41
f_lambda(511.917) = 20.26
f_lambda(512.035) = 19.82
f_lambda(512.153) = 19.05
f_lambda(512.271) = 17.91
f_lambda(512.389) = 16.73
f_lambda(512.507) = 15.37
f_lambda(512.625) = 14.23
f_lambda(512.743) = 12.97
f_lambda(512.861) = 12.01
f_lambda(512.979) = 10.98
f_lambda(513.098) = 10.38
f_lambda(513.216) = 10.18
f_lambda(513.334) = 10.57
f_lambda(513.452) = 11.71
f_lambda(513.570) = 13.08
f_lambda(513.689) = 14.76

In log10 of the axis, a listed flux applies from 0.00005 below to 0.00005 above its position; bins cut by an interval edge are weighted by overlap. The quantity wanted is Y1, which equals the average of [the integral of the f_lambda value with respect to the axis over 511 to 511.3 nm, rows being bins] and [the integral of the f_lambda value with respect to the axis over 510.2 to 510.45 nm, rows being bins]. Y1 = 6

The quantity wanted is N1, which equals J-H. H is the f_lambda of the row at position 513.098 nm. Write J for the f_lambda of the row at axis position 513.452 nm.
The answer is 1.3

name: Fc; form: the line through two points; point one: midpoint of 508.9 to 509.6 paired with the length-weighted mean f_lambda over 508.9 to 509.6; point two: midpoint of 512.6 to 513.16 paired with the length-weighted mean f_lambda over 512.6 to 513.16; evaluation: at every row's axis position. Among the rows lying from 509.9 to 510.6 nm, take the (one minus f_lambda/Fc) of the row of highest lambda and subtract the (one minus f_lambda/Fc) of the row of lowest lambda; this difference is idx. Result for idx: -0.18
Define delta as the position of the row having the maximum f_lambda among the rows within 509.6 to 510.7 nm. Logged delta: 510.623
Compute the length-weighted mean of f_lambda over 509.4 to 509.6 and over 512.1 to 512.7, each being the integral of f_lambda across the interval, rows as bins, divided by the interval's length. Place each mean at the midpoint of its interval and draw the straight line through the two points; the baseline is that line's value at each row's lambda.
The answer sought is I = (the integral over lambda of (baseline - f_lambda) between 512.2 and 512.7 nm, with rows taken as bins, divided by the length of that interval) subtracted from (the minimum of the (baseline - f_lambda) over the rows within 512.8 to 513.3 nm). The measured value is 3.4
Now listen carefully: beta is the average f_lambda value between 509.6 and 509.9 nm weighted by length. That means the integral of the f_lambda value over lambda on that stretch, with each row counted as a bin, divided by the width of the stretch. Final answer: 22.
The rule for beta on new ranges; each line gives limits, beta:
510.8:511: 24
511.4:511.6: 21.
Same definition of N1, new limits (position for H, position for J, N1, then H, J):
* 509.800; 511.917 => -1.8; 22.07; 20.26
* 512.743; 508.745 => 9.5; 12.97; 22.49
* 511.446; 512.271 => -2.7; 20.61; 17.91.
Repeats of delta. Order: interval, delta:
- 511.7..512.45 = 511.800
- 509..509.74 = 509.683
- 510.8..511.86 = 510.858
